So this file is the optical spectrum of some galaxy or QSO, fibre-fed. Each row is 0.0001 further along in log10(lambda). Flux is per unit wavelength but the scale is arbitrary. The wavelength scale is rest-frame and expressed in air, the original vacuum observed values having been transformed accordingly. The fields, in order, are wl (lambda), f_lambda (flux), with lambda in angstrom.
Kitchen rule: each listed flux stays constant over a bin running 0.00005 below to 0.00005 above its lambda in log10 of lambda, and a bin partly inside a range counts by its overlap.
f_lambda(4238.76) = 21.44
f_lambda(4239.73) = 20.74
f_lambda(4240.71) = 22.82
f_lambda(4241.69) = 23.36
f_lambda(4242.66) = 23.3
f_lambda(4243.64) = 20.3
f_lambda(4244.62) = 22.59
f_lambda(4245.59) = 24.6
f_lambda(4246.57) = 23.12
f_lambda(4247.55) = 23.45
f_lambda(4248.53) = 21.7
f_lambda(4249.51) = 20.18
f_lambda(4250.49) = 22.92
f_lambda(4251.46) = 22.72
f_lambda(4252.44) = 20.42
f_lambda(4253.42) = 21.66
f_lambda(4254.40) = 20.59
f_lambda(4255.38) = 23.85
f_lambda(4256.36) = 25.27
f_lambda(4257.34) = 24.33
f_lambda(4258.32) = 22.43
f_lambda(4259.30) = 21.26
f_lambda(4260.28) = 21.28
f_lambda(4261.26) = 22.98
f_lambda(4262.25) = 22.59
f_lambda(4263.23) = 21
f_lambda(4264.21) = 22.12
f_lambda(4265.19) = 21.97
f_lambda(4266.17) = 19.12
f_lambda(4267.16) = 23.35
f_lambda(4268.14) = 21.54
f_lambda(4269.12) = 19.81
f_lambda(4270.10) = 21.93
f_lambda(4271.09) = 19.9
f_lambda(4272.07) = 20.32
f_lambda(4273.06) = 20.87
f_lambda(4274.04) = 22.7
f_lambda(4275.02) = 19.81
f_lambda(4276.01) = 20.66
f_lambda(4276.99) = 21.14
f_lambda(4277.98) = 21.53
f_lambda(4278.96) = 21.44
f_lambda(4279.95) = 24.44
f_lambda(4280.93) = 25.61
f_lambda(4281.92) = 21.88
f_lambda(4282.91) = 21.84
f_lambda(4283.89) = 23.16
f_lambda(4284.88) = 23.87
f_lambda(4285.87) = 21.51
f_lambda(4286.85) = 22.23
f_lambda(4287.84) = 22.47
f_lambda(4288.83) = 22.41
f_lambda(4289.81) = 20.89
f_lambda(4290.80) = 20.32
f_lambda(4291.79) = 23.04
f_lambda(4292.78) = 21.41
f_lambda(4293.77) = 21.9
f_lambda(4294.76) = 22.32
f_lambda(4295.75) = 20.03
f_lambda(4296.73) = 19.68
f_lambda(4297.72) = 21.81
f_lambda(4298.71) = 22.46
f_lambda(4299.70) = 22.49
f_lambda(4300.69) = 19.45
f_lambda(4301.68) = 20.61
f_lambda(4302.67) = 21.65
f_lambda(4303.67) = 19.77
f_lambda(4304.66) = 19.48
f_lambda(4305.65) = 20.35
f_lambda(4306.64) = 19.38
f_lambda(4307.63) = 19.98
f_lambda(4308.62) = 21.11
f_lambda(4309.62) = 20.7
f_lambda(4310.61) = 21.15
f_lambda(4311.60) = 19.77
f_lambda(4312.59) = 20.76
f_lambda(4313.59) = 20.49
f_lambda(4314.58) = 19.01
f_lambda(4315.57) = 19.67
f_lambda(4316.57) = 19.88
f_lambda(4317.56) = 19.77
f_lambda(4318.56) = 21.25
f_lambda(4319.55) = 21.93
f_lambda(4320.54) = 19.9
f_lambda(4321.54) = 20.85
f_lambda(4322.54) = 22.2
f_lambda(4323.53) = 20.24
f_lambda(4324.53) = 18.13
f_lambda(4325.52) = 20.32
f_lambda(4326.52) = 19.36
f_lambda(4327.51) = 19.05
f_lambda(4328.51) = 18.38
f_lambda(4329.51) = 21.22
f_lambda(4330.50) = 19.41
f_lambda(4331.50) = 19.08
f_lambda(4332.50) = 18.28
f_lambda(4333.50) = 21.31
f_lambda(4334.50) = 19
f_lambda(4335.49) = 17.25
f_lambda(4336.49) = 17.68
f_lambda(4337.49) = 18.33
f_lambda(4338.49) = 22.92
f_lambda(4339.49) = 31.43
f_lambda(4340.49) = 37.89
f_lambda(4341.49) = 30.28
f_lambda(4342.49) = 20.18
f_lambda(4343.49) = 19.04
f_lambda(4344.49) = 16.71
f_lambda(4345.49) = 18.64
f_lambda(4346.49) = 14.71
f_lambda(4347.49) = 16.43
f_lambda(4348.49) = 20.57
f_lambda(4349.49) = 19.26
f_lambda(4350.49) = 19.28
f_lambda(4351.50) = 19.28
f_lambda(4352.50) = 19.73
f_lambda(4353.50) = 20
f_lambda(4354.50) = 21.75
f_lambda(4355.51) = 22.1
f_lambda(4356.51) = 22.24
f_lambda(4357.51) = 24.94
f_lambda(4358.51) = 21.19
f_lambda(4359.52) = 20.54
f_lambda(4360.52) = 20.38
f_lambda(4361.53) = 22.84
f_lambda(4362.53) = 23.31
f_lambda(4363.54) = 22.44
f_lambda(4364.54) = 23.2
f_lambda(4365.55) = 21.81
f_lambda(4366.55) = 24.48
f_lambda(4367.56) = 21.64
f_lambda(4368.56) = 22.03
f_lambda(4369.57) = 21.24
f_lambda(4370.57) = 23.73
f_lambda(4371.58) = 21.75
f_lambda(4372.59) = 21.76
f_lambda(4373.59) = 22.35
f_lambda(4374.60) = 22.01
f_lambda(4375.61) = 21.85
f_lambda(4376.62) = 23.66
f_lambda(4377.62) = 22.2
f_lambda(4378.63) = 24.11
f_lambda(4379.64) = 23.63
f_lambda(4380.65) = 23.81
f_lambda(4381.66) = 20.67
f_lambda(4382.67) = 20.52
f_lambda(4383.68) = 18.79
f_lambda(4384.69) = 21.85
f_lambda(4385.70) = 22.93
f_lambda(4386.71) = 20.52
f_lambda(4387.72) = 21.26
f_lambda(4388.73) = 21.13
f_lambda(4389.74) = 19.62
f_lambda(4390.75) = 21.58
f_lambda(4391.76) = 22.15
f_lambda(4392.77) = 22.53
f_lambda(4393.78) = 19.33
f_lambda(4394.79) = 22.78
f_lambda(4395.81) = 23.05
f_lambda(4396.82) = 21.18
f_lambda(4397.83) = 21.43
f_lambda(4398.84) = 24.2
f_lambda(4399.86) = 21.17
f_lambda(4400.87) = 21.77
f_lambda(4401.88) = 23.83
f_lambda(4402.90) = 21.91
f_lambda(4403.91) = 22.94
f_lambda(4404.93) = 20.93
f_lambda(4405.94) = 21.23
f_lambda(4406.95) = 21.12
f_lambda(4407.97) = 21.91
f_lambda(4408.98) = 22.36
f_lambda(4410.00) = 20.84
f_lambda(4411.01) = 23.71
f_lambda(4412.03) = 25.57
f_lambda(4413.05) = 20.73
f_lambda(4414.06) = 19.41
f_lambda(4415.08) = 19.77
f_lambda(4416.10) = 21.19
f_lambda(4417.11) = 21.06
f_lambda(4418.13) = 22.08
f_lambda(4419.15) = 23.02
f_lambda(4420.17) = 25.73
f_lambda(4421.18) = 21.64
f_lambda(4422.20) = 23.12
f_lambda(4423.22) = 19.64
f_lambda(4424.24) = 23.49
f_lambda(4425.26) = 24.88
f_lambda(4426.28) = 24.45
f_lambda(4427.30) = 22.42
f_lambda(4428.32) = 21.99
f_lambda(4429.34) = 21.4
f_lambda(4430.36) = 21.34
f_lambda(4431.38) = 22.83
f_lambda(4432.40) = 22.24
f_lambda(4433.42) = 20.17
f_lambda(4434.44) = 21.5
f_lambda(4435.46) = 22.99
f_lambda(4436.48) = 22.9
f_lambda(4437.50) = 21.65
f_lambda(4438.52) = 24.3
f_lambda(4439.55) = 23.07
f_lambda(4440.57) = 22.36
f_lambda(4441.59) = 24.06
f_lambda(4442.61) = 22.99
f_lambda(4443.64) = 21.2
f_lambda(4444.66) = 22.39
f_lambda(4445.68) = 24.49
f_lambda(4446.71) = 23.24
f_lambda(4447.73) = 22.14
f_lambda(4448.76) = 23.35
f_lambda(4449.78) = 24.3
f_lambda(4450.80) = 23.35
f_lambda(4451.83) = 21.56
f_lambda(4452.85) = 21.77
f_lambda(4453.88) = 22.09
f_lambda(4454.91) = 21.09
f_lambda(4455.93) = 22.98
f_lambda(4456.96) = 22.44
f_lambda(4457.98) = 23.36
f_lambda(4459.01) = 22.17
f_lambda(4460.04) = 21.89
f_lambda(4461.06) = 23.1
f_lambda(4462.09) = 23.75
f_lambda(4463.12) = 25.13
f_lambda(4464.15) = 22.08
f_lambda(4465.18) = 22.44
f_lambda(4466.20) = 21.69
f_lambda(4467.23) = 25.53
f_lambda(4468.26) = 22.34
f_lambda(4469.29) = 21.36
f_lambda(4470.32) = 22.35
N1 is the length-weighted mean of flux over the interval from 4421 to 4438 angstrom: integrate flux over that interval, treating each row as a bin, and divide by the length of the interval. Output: 22.3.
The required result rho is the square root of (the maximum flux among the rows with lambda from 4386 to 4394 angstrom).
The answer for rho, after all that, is 4.7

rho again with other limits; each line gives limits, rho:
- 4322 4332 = 4.7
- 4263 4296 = 5.1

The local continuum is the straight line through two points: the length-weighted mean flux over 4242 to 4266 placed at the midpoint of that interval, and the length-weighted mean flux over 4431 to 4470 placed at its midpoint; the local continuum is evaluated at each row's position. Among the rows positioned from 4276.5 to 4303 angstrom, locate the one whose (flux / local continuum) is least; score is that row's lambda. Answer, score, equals 4300.69 angstrom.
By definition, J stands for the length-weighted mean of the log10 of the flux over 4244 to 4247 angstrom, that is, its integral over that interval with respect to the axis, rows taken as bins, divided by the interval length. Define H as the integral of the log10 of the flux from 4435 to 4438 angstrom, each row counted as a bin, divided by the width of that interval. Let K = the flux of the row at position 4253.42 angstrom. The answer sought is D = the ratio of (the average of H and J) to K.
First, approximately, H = 1.35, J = 1.37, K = 21.66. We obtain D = 0.0628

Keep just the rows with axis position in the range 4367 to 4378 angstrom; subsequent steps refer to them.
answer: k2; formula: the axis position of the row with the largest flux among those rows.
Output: 4370.57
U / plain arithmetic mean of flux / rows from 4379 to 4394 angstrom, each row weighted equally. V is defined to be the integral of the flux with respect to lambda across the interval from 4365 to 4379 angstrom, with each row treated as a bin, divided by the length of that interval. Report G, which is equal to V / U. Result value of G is 1.05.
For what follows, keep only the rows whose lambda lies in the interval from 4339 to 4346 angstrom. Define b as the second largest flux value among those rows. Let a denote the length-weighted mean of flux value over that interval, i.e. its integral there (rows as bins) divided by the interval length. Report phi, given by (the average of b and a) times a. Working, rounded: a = 24.9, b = 31.43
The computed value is 699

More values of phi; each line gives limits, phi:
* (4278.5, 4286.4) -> 544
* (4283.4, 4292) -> 503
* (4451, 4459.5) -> 502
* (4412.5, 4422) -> 485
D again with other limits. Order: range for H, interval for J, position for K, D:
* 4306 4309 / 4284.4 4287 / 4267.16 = 0.0570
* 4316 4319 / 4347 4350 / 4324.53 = 0.0711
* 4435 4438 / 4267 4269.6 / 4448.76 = 0.0575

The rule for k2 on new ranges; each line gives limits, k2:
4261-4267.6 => 4267.16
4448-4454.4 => 4449.78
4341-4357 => 4341.49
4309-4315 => 4310.61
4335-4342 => 4340.49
